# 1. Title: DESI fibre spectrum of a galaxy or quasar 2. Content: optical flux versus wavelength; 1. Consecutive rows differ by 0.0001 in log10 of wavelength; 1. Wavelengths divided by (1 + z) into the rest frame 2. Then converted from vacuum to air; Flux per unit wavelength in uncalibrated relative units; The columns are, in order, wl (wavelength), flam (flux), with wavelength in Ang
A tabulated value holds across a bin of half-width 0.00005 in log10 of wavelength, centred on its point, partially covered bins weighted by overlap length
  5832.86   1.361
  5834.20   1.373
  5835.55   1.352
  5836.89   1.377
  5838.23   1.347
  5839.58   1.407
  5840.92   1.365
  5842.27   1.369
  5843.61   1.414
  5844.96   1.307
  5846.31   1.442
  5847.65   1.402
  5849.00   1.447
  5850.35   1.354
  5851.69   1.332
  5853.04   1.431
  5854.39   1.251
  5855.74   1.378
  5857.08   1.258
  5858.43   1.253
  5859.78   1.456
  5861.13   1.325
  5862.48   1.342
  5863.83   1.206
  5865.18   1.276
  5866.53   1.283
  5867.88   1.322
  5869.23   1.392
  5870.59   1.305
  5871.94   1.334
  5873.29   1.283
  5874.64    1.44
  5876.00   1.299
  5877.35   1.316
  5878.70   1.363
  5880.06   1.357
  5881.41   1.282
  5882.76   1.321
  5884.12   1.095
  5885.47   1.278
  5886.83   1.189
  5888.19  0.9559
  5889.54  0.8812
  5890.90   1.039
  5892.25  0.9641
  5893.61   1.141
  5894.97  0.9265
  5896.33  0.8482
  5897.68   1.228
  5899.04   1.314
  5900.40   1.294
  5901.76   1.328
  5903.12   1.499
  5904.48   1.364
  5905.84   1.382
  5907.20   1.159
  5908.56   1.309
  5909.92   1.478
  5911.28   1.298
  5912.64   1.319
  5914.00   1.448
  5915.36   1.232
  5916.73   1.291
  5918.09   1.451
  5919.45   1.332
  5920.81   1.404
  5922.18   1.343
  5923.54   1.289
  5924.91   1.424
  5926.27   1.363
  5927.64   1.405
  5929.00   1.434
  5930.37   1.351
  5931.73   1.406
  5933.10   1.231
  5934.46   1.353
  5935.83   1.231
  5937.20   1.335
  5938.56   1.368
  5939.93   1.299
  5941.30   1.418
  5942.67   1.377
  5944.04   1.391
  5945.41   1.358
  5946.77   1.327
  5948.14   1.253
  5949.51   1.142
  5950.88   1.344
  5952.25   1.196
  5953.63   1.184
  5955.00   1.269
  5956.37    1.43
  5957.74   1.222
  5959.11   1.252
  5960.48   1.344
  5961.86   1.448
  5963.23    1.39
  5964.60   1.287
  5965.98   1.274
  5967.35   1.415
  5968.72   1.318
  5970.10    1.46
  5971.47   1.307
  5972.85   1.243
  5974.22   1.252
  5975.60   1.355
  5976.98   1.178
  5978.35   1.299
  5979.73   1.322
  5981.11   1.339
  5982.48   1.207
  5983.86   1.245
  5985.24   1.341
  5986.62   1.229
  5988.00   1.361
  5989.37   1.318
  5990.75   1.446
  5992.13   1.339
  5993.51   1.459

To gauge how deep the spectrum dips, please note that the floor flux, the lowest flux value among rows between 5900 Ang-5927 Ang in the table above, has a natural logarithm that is 0.15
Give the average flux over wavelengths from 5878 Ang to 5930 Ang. 1.26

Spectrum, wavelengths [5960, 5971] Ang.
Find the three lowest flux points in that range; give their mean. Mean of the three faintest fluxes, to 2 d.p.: 1.29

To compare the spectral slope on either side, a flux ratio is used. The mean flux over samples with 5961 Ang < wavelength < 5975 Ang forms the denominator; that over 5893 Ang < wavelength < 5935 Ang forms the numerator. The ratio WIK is 0.98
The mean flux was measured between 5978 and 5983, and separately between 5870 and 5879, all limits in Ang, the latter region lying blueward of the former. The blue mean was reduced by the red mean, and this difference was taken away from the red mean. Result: 1.25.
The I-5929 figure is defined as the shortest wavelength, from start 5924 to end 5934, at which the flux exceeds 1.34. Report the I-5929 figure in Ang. 5924.91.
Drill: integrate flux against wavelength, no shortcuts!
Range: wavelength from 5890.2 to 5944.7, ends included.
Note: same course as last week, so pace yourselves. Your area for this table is 71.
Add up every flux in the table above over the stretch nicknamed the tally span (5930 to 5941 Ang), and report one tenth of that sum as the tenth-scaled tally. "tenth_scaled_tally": 1.06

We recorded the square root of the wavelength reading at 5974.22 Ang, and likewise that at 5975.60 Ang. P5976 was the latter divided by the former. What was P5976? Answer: 1.04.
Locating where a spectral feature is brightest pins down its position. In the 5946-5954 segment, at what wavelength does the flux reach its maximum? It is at 5950.88 Ang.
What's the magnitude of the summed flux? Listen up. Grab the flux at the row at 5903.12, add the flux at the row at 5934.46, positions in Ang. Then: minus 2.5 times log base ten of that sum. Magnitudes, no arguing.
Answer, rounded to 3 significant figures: -1.14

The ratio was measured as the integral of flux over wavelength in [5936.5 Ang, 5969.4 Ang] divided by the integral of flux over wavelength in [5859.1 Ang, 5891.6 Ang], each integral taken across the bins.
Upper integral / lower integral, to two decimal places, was 1.06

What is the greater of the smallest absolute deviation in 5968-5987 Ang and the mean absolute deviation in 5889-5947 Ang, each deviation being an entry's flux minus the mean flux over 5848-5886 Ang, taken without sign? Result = 0.10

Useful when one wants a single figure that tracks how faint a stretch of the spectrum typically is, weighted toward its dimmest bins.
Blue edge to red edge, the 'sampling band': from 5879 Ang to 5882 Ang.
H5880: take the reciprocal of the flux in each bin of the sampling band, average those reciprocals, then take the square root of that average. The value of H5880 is 0.87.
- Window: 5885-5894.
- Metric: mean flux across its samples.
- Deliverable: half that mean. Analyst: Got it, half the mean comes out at 0.53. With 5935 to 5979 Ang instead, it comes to 0.66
